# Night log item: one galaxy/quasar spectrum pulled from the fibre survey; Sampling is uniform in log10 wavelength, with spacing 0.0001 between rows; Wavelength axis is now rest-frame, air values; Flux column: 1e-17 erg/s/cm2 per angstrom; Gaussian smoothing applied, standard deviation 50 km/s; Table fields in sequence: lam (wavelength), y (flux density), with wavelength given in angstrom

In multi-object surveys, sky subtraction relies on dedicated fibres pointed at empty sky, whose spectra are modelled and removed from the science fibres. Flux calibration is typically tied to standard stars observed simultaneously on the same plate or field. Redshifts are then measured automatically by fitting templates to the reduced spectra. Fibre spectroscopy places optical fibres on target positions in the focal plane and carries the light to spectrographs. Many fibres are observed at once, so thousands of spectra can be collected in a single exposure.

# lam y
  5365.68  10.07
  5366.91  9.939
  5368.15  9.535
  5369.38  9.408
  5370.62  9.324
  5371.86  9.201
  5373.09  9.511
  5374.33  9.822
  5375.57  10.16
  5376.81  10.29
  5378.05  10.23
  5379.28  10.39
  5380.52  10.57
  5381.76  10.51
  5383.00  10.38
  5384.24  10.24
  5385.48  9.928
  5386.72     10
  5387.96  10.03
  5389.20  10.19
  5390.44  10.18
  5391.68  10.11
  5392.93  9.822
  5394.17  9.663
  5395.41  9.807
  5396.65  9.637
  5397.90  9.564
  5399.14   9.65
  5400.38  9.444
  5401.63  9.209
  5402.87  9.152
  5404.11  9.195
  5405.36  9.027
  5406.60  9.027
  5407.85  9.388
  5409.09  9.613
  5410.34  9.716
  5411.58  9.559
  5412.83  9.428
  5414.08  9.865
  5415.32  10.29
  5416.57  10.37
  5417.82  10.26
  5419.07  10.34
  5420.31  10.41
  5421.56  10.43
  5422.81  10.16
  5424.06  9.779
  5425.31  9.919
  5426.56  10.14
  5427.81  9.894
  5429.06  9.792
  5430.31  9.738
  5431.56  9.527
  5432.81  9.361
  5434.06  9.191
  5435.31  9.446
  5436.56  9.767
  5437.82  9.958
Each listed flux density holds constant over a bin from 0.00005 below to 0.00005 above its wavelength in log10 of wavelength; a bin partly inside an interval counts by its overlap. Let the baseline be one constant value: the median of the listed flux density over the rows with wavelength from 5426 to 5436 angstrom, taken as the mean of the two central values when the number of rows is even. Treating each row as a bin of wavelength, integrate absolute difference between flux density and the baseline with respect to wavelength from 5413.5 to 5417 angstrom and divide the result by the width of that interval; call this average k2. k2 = 0.5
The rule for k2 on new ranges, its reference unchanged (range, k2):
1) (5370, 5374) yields 0.3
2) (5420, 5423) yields 0.7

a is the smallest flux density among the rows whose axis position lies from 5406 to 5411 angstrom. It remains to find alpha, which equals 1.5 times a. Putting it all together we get 13.5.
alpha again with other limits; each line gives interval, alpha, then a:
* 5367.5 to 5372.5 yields 13.8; 9.201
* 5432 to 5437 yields 13.8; 9.191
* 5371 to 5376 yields 13.8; 9.201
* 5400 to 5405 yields 13.7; 9.152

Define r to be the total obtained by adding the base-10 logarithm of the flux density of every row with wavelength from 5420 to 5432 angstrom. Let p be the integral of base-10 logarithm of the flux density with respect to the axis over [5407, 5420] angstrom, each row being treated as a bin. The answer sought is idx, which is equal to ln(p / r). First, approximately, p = 12.9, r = 9.99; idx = 0.258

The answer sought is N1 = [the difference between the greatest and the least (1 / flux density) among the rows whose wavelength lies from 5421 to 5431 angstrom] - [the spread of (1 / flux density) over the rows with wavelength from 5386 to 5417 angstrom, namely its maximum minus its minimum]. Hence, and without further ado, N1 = -0.0075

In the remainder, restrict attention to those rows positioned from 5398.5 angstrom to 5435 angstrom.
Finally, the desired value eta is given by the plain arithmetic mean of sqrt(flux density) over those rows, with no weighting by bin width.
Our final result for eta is 3.12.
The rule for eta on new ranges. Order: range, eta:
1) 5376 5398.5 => 3.18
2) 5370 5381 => 3.15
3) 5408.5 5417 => 3.14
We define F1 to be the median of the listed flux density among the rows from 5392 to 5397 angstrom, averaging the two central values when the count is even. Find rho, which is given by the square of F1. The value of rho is 95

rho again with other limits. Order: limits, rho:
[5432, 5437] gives 88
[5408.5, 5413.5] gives 92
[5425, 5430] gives 98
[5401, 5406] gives 84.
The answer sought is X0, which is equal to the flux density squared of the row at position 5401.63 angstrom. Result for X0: 85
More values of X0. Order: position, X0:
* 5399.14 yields 93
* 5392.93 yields 96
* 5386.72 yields 100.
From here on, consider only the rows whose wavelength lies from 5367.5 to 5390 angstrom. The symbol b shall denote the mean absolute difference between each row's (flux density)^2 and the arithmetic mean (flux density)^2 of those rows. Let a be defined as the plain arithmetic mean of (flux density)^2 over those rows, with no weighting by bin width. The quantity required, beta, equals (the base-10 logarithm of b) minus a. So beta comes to -99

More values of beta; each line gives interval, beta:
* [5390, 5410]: -90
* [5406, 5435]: -96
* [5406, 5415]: -90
